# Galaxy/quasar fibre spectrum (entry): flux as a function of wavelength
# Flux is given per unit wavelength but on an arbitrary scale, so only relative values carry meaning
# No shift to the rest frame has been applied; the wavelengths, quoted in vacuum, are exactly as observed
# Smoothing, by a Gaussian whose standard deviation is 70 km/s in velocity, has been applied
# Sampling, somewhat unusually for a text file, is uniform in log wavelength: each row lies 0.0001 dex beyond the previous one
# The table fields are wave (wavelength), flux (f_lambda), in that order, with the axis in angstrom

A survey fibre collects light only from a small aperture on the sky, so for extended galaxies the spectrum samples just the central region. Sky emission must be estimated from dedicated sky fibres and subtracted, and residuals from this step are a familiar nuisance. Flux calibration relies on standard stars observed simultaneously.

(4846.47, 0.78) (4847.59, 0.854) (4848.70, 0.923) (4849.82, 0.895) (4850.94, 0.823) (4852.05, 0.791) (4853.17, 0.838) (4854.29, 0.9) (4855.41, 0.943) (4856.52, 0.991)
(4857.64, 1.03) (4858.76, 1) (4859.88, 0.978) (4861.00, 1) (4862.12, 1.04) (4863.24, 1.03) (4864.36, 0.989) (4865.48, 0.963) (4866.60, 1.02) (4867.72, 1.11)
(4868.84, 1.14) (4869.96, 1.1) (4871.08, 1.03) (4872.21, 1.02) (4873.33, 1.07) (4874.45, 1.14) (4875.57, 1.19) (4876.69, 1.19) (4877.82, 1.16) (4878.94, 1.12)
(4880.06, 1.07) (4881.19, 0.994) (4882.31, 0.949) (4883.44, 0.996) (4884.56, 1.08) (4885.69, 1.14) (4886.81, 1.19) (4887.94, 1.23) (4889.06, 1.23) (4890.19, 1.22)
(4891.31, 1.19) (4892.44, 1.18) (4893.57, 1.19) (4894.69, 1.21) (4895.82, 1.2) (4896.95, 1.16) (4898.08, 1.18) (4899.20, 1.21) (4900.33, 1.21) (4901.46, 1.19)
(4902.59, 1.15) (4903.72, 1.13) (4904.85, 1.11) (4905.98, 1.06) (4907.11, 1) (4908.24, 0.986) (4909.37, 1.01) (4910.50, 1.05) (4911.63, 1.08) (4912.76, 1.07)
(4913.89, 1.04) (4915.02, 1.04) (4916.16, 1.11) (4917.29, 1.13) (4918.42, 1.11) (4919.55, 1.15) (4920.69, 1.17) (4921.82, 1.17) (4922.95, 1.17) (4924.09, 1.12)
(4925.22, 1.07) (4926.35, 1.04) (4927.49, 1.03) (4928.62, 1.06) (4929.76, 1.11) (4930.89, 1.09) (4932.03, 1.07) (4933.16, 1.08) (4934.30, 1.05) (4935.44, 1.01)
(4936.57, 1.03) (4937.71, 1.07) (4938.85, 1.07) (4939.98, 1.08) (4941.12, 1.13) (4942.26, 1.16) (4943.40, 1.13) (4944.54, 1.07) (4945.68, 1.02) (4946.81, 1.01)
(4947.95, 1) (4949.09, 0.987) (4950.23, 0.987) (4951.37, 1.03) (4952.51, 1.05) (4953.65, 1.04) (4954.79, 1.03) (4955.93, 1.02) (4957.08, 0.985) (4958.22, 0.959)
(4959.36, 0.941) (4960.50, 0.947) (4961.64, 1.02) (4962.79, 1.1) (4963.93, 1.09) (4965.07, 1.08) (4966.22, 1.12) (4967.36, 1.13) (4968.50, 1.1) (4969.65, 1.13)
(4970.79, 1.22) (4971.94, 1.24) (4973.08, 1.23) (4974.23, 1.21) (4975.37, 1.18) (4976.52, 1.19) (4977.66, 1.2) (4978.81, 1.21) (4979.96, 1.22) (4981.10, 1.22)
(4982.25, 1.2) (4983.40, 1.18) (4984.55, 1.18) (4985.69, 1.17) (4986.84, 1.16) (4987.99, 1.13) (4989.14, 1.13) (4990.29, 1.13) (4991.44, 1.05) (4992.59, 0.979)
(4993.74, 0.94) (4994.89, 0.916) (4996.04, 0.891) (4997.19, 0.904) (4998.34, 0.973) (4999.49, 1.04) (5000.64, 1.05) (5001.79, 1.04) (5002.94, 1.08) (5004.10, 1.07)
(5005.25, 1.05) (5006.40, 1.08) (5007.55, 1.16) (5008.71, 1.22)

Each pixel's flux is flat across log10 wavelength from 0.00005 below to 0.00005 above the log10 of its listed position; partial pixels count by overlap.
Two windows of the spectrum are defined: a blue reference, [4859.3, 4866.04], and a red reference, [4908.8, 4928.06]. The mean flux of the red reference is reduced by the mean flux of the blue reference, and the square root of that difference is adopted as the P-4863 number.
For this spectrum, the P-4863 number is 0.30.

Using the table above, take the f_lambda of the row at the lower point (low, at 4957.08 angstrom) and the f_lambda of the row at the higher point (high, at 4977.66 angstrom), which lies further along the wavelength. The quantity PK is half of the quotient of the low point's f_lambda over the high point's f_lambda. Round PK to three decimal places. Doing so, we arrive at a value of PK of 0.410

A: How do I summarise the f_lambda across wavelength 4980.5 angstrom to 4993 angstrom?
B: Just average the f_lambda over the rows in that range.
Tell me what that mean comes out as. 1.14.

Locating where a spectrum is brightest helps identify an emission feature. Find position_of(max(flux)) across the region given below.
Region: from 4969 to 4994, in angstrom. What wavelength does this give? 4971.94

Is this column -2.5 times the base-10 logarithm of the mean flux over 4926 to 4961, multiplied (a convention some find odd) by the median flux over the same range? -0.05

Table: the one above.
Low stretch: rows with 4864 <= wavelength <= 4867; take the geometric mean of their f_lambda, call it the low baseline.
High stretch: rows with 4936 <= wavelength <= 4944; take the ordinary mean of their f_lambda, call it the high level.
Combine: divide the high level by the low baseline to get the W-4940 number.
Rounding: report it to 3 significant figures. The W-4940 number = 1.11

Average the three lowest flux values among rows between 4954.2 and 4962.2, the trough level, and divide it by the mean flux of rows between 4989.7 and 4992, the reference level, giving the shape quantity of 0.871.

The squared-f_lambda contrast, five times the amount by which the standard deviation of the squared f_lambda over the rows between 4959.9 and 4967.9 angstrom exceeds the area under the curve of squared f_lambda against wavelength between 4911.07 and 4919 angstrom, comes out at -46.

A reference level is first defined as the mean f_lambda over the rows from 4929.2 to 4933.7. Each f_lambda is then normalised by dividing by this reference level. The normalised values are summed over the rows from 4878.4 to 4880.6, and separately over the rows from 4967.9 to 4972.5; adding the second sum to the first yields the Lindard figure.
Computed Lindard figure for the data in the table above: 6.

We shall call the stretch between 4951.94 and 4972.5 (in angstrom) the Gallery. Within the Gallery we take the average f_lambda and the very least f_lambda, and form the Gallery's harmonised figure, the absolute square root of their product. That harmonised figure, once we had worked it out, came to 1.00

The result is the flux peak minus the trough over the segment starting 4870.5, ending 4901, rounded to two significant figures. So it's 0.28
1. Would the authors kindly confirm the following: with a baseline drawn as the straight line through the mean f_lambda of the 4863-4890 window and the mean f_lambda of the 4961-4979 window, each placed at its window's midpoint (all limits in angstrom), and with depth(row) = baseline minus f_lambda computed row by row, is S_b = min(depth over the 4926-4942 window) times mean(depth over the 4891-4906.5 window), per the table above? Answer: -0.0002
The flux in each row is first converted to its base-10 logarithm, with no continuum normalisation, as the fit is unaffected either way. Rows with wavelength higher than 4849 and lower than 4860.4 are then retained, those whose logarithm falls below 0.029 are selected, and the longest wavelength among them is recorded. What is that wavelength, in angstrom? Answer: 4859.88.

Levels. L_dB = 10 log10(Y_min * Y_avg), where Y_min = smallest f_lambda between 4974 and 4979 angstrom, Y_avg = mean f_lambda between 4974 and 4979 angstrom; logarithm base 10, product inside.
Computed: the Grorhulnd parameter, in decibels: 1.5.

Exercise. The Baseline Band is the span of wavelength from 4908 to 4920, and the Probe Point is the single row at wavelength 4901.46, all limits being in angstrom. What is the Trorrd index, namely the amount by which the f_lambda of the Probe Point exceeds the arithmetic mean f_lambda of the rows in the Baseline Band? 0.12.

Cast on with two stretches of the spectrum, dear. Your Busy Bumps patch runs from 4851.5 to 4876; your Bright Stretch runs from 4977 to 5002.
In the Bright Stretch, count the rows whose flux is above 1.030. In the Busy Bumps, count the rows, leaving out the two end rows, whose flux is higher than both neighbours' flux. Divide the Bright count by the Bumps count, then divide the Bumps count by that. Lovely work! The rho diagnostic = 0.6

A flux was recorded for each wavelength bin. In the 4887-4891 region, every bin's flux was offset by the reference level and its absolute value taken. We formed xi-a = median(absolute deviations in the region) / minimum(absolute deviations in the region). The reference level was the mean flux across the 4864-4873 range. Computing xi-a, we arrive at 1.1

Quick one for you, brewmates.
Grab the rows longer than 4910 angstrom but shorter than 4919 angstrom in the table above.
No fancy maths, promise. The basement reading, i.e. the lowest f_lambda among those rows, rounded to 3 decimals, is 1.040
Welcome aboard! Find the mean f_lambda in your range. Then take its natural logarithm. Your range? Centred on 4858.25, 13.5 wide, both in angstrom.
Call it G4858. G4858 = -0.040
